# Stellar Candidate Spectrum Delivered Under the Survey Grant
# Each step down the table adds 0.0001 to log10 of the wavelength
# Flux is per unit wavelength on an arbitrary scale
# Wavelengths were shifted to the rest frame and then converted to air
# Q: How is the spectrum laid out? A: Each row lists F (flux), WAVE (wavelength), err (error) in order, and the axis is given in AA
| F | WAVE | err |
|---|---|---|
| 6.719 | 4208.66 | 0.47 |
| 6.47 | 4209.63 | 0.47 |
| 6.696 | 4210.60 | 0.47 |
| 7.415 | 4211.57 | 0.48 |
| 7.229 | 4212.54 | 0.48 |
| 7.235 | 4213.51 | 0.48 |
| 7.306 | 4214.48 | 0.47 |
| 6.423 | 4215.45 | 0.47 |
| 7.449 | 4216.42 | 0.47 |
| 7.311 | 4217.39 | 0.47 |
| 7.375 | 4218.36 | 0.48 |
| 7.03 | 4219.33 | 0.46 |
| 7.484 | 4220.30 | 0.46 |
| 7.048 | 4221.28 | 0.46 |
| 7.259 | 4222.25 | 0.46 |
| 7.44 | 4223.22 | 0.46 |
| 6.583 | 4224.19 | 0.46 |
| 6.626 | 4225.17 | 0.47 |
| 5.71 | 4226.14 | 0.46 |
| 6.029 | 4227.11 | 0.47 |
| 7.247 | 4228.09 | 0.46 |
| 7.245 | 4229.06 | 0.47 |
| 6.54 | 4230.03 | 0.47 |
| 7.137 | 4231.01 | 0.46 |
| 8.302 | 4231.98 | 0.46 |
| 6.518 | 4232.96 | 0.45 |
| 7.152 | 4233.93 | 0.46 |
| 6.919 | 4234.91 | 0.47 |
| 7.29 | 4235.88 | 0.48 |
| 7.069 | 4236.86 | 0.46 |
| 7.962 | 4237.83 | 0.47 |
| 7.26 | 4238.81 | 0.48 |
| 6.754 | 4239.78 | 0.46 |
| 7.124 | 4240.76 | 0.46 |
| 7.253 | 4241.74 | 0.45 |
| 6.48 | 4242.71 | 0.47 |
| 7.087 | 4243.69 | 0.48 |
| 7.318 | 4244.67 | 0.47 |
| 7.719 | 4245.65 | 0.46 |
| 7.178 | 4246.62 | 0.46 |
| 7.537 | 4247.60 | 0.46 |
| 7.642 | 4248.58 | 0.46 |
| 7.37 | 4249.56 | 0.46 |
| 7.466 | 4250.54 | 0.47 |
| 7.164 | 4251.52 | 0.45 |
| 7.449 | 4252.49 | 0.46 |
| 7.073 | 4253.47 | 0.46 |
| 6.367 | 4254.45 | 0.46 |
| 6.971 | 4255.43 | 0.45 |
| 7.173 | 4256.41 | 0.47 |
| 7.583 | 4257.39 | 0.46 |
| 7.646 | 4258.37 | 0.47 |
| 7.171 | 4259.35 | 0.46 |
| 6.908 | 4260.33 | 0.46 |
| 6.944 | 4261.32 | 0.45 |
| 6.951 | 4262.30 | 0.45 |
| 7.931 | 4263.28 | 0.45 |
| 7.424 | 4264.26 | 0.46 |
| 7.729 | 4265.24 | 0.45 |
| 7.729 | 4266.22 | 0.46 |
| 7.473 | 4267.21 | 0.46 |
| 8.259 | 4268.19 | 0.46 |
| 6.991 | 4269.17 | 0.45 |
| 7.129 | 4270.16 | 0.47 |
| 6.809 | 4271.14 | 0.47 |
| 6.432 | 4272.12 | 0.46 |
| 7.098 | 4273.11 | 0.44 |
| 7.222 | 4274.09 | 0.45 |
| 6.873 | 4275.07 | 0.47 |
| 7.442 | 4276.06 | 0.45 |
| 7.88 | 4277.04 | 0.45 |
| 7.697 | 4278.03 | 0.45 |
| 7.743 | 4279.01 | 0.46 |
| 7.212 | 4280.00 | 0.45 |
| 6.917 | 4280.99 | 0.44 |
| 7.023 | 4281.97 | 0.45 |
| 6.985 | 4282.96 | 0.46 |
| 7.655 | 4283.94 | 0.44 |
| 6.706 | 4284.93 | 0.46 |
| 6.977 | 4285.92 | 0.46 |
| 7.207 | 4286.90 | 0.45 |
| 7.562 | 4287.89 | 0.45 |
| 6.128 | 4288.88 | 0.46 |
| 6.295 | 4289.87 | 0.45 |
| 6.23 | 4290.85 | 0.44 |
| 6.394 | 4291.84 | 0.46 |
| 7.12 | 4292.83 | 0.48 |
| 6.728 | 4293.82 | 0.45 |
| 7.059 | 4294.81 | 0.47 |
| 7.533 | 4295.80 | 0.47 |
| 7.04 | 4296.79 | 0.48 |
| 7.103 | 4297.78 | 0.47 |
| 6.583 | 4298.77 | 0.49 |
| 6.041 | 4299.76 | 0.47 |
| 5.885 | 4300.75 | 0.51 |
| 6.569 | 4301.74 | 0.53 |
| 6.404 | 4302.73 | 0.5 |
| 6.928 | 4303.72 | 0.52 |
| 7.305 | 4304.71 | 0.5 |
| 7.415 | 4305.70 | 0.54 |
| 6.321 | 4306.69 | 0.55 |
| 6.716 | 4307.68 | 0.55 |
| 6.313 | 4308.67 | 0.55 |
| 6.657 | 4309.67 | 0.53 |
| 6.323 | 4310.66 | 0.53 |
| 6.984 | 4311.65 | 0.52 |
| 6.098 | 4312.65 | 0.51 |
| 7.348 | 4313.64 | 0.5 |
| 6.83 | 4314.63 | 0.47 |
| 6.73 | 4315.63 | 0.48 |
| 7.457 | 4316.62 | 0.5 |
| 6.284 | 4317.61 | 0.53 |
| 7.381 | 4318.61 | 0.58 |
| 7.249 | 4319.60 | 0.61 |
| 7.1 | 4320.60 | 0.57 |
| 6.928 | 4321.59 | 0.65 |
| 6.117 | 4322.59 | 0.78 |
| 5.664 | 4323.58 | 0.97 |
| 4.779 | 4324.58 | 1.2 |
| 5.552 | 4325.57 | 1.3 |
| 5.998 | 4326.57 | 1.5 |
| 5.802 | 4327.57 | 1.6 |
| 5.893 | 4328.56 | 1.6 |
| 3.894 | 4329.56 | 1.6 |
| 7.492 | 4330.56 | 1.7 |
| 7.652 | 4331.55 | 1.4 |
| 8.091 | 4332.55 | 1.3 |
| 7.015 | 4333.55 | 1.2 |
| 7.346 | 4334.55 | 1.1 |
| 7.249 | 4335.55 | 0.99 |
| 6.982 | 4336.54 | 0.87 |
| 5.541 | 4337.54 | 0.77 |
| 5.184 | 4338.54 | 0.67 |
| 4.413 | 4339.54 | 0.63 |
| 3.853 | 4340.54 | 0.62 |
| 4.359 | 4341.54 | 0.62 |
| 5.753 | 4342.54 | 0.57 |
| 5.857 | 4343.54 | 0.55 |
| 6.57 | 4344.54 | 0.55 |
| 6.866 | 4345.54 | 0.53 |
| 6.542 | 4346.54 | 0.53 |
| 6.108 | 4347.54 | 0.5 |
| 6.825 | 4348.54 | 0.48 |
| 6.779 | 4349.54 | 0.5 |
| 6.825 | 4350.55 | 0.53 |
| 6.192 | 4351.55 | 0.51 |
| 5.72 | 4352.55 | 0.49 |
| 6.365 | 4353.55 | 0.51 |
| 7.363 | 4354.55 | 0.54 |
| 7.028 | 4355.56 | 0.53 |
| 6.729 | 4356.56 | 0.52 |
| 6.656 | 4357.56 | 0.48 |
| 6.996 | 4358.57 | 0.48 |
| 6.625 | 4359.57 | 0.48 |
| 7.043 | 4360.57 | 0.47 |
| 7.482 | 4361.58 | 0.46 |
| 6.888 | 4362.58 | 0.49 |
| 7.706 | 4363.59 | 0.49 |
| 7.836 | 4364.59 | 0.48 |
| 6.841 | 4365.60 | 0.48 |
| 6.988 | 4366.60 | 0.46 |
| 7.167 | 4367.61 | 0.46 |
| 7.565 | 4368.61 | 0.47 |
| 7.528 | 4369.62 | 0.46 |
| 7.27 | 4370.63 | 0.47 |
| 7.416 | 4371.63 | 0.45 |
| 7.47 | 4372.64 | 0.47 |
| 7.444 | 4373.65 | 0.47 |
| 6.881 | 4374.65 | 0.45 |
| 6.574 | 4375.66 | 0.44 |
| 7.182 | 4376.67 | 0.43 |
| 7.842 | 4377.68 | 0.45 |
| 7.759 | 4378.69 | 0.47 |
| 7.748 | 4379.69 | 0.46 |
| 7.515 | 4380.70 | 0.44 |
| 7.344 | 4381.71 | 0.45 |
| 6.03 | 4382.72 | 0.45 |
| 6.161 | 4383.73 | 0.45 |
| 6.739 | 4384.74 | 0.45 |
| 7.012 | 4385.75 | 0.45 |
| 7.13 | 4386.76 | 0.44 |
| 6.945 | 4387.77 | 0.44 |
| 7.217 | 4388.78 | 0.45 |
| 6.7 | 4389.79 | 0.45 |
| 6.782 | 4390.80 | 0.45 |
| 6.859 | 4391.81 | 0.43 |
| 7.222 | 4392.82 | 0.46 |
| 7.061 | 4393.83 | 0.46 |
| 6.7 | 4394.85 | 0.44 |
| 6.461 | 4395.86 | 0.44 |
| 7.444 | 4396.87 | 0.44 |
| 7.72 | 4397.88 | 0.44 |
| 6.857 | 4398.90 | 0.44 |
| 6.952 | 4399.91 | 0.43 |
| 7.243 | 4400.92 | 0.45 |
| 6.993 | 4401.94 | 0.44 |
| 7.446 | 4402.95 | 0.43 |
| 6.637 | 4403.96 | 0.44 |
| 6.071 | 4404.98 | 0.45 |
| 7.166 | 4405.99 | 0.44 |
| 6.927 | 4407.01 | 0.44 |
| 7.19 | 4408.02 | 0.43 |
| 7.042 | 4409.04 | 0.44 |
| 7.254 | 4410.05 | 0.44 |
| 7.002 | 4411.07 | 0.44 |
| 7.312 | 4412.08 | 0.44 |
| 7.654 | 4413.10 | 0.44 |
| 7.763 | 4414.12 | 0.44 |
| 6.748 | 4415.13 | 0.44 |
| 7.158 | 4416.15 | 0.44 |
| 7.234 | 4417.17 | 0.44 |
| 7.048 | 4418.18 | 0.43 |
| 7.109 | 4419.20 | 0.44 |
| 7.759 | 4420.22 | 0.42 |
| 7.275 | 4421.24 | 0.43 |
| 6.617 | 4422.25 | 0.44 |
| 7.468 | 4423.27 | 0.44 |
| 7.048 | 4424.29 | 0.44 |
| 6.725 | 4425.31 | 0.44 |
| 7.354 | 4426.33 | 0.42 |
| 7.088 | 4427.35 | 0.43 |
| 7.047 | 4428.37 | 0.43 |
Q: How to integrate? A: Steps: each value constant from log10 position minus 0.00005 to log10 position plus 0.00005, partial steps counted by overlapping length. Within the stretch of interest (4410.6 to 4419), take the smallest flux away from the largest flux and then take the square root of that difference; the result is 1.0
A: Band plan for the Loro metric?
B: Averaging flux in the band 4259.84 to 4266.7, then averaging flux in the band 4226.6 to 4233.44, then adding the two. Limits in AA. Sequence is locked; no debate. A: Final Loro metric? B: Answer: 14.4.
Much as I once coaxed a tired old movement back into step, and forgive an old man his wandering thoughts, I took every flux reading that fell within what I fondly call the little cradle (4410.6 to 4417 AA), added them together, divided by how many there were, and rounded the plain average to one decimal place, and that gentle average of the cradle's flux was 7.3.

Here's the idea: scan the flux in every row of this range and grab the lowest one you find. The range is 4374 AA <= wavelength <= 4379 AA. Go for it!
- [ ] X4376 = 6.574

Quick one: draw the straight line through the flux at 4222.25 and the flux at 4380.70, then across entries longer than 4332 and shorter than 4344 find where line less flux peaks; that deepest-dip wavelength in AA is 4340.54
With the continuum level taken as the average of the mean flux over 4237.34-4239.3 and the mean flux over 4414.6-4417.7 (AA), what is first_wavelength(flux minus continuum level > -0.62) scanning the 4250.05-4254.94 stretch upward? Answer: 4250.54 AA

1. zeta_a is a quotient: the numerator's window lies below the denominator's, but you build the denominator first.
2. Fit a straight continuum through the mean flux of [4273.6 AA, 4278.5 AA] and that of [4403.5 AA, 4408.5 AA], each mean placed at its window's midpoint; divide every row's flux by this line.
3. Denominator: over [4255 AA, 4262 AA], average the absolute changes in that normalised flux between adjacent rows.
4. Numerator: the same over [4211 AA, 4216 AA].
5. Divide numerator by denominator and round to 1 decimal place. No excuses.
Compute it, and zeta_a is 1.1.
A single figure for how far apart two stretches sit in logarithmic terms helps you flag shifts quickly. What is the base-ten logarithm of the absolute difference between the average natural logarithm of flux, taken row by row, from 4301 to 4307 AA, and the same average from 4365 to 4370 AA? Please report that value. -1.2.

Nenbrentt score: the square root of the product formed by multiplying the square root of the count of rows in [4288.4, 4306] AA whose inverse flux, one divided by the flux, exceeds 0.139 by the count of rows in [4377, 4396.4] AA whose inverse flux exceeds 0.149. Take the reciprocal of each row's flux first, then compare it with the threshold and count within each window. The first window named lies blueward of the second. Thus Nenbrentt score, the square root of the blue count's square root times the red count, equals 4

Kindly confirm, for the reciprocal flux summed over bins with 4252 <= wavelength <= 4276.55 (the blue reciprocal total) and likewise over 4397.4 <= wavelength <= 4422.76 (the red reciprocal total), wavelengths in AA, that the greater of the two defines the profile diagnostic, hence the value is 3.52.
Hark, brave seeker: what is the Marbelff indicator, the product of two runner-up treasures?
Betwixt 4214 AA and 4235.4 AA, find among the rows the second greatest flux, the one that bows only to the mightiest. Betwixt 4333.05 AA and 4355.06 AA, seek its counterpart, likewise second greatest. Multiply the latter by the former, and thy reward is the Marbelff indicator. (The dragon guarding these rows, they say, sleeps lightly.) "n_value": 55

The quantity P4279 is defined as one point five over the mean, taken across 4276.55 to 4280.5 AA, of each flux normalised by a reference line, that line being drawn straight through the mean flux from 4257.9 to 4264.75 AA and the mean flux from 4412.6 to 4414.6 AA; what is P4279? 1.4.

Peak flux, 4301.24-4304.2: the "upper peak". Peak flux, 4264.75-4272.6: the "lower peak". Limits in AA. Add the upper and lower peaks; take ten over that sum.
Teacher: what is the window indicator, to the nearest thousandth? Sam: 0.658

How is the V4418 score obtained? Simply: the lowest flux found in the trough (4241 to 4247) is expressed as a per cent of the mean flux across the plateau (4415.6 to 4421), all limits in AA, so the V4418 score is 89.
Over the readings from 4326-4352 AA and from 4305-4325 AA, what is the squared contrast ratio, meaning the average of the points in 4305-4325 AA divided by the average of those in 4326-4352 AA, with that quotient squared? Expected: 1.15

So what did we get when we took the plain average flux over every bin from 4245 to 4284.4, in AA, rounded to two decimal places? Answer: 7.30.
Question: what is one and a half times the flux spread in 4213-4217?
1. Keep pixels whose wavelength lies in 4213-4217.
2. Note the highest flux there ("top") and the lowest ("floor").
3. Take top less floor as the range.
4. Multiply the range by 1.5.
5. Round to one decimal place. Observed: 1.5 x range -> 1.5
